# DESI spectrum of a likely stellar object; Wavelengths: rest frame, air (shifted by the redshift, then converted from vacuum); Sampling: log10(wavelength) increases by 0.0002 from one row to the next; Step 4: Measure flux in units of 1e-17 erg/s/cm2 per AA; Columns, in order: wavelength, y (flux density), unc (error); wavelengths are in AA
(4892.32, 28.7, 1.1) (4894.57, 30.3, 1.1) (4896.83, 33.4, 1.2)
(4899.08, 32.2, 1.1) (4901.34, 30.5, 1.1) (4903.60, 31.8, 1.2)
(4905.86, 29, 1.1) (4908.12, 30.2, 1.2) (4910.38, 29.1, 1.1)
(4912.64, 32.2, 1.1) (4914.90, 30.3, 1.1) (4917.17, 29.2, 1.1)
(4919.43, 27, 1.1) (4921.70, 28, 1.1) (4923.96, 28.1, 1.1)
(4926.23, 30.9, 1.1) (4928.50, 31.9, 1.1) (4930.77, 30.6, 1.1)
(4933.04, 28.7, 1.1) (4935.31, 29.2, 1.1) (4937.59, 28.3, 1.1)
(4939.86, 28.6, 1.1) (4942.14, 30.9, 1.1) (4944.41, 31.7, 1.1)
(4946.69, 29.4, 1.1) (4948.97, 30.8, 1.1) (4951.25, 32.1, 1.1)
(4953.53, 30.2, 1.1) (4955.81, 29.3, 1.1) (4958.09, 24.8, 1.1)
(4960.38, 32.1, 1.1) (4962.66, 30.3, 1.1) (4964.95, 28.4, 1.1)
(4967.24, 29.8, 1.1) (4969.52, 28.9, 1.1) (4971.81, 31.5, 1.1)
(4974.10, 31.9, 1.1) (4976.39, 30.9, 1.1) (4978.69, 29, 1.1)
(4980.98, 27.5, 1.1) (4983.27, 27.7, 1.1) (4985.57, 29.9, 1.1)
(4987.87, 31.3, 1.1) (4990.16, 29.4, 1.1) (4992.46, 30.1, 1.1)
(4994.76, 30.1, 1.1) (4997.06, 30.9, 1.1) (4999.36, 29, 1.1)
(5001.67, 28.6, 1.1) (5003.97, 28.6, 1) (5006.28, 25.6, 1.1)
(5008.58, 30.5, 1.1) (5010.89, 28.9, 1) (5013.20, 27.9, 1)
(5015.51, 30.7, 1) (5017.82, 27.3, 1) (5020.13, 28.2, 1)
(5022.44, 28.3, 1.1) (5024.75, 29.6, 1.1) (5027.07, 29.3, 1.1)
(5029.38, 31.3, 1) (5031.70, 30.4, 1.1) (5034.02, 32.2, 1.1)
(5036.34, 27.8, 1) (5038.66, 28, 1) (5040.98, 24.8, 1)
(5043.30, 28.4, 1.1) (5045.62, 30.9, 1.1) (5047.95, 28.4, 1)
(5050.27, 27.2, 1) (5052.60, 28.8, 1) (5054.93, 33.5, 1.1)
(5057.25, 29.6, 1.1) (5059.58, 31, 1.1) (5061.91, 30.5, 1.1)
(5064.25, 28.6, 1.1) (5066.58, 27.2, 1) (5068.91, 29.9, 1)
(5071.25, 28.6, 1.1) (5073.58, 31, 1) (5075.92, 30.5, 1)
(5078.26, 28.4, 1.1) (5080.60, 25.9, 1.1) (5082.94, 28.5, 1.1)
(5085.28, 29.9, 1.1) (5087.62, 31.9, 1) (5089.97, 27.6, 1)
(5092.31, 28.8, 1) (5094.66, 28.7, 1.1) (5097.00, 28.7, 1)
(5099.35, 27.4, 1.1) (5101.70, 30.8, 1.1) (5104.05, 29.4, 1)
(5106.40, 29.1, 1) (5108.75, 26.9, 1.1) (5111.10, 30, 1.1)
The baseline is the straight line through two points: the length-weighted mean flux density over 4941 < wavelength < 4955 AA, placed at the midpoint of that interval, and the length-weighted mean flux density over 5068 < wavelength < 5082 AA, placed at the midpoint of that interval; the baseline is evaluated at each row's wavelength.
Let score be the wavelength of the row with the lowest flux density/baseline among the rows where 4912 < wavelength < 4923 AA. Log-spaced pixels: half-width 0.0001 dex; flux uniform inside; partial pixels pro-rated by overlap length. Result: 4919.43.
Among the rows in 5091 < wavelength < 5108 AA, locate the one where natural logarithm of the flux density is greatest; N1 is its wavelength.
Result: 5101.70 AA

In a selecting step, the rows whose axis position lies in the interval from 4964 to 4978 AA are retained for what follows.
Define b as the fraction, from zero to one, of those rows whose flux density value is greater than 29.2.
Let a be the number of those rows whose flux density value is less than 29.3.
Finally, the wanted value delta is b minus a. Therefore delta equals -1.3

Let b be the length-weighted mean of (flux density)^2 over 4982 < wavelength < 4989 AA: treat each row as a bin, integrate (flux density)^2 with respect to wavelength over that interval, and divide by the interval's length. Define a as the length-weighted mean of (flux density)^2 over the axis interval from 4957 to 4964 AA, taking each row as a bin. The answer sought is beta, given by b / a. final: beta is 1.03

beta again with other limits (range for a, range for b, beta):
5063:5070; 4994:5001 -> 1.09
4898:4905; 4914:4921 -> 0.84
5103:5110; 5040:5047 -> 0.98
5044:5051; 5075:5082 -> 0.95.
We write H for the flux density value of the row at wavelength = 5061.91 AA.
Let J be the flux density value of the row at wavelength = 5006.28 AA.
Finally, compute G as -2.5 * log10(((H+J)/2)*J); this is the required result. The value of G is -7.14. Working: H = 30.5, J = 25.6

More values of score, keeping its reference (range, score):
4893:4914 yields 4905.86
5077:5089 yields 5080.60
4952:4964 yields 4958.09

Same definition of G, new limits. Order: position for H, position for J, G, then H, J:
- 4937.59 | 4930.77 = -7.39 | 28.3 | 30.6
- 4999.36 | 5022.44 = -7.27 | 29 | 28.3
